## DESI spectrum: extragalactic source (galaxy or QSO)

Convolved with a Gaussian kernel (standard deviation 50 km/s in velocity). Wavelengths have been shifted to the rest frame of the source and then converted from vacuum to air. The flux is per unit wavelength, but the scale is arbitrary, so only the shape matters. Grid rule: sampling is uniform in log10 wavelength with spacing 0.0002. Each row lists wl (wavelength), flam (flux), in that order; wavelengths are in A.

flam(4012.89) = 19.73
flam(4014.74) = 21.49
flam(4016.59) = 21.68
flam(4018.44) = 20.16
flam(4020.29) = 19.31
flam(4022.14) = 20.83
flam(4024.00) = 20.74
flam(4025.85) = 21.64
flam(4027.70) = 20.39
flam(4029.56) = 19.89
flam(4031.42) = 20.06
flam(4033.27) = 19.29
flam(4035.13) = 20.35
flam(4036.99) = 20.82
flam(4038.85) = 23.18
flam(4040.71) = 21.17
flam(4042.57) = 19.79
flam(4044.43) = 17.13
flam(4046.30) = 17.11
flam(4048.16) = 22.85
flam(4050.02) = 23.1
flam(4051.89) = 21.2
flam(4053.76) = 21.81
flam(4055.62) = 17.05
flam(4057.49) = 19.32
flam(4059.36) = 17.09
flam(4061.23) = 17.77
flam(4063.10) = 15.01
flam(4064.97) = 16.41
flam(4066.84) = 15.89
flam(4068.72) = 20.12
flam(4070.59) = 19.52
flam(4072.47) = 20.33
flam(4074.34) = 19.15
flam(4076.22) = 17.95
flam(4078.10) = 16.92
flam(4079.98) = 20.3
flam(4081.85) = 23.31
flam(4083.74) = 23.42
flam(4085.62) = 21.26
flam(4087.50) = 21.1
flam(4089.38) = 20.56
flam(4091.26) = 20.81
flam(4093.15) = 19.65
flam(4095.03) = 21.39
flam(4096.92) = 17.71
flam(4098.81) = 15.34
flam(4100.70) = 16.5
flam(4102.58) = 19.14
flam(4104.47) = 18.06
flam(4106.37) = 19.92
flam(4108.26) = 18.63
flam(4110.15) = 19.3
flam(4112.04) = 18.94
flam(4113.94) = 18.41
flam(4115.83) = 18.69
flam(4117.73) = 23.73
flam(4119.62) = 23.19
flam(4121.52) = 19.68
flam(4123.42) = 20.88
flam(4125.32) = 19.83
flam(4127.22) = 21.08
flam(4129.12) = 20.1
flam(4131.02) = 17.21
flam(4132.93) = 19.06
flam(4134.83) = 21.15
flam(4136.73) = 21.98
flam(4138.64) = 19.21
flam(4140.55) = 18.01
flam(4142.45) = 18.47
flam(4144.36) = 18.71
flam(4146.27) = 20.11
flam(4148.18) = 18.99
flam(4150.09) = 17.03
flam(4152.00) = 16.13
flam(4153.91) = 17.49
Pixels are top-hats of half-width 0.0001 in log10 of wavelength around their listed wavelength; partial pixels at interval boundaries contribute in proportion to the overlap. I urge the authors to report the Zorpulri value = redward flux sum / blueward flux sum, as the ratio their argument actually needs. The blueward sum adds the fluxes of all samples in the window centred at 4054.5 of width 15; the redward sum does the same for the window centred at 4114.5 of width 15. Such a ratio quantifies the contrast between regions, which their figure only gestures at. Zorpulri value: 1.00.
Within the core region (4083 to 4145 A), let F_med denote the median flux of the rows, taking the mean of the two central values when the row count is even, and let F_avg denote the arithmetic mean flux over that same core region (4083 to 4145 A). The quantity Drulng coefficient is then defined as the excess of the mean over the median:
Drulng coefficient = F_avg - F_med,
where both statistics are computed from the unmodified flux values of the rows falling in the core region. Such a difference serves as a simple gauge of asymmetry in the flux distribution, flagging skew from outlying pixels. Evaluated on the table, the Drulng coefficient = 0.1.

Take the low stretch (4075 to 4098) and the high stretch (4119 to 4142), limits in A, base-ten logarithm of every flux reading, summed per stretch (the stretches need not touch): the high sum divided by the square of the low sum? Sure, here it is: 0.0635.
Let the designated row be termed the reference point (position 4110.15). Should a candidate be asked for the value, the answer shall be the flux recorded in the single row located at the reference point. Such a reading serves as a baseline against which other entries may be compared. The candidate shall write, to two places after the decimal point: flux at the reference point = 19.30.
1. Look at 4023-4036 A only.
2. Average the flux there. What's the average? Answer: 20.3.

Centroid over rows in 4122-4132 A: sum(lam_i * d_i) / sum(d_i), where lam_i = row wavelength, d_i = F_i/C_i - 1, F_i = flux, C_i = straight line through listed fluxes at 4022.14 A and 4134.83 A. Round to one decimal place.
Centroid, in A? 4129.3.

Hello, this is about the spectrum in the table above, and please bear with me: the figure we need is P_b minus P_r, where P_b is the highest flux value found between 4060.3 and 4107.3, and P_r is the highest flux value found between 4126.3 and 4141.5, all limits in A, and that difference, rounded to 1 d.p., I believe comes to 1.4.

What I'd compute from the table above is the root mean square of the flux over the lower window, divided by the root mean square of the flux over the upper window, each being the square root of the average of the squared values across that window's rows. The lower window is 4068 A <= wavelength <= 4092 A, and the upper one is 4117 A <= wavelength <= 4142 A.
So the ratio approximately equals 1.00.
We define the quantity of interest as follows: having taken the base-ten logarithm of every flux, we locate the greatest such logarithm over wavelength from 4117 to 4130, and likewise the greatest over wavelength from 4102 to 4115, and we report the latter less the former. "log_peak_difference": -0.08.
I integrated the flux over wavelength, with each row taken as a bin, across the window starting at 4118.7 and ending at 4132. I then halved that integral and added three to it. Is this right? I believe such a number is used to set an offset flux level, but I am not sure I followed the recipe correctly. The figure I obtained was 138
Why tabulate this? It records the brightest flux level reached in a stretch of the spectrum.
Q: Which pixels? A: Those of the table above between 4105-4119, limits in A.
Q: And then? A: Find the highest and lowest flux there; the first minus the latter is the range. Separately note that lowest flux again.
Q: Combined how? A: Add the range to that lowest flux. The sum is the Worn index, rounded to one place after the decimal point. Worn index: 23.7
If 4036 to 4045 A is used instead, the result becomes 23.2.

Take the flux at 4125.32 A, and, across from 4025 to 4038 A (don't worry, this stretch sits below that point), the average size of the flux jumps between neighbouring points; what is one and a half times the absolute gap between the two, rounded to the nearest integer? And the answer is 29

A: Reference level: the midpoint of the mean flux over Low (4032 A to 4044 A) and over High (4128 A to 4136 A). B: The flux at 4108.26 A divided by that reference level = 0.93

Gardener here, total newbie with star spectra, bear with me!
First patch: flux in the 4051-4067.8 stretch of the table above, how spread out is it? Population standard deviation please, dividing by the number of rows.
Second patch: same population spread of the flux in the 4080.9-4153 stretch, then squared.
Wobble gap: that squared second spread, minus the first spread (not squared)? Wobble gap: 1.70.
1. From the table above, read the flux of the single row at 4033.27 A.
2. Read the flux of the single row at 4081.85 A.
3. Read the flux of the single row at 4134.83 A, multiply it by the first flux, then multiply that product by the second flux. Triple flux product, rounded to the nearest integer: 9510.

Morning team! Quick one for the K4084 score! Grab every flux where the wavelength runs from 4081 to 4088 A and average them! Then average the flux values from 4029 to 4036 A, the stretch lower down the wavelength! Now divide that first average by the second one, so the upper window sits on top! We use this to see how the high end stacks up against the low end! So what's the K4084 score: 1.12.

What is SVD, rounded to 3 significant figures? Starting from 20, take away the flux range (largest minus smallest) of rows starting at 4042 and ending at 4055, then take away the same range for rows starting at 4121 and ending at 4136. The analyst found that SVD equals 10.1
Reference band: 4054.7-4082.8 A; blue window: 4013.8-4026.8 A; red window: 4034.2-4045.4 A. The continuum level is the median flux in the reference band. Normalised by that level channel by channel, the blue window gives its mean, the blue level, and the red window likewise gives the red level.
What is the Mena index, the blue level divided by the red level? 1.02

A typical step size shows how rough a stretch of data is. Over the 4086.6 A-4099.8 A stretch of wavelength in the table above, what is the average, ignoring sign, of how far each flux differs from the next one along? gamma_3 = 1.62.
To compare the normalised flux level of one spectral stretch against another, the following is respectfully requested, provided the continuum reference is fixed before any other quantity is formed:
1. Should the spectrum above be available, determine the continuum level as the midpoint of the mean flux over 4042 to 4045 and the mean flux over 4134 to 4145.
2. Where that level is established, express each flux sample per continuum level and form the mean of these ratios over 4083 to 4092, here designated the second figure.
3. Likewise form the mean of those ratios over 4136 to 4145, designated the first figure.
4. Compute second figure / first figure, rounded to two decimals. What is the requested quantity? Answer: 1.11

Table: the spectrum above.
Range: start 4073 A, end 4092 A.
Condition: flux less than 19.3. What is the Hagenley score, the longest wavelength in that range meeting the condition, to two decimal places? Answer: 4078.10 A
